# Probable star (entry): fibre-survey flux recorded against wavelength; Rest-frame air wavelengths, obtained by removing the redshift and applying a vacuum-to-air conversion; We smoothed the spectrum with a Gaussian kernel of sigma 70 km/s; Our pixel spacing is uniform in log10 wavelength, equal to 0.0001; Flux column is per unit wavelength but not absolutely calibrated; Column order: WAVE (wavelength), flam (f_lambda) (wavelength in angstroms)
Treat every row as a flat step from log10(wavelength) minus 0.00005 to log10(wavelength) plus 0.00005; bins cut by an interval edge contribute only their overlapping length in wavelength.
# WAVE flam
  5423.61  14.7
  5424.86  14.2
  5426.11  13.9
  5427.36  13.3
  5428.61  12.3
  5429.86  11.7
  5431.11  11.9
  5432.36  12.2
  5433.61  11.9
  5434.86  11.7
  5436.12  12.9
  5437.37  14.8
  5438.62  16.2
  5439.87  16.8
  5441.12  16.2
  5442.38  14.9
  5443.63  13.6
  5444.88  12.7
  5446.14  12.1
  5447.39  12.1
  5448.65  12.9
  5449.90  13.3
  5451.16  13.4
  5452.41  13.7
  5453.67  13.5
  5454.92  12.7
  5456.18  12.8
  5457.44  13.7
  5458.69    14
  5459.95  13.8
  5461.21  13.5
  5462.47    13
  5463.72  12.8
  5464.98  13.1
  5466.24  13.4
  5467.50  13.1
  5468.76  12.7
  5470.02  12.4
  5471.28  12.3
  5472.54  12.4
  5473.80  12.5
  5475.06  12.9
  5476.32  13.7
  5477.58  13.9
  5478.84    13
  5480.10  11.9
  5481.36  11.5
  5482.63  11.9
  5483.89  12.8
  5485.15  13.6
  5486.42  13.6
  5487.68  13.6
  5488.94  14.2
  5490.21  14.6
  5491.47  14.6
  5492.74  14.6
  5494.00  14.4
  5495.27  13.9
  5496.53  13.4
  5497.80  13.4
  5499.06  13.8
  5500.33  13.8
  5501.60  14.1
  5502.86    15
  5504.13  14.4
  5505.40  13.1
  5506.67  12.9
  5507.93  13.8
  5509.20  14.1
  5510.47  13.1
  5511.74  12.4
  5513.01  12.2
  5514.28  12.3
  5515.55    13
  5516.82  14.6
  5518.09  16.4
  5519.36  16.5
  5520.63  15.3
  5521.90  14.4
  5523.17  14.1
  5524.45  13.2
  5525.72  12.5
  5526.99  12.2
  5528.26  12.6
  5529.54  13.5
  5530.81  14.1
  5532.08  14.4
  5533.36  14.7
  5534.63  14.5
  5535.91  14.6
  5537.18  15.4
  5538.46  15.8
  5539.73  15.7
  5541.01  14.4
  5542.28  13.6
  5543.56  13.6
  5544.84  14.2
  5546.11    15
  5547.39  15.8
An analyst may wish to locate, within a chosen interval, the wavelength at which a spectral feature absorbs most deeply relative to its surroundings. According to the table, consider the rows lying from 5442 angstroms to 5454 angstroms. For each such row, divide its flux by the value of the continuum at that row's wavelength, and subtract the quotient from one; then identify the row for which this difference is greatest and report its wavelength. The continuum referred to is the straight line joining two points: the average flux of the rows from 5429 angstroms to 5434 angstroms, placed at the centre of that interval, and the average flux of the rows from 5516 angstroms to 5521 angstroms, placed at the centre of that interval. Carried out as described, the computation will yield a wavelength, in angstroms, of 5447.39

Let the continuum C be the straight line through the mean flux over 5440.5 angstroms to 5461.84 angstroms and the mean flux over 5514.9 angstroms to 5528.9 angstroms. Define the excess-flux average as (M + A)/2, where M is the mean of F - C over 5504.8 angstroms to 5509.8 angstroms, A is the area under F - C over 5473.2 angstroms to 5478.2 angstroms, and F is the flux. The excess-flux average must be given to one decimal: -1.3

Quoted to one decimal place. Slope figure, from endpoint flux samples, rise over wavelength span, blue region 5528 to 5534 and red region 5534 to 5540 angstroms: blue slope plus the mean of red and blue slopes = 0.7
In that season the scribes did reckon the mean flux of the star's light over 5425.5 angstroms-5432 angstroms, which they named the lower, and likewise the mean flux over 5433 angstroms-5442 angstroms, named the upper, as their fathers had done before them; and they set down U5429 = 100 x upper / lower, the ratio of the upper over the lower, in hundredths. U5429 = 114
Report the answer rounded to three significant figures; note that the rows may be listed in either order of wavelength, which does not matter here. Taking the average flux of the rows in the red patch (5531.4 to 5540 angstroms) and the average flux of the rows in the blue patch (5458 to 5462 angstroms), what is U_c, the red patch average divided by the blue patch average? 1.09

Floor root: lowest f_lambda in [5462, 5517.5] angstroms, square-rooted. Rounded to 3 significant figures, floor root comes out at 3.39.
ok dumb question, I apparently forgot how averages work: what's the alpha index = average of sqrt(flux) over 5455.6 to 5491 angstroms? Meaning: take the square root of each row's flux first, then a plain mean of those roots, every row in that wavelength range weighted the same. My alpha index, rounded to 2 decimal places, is 3.62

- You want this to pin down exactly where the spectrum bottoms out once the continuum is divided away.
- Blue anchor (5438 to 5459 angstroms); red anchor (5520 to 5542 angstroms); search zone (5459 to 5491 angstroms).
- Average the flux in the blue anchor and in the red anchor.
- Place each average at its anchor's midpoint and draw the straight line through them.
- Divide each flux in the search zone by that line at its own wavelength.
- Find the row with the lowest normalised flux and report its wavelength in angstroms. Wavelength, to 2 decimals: 5481.36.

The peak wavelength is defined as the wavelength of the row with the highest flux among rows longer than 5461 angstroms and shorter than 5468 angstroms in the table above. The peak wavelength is 5461.21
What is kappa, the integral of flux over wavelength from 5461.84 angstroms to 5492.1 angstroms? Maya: 395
